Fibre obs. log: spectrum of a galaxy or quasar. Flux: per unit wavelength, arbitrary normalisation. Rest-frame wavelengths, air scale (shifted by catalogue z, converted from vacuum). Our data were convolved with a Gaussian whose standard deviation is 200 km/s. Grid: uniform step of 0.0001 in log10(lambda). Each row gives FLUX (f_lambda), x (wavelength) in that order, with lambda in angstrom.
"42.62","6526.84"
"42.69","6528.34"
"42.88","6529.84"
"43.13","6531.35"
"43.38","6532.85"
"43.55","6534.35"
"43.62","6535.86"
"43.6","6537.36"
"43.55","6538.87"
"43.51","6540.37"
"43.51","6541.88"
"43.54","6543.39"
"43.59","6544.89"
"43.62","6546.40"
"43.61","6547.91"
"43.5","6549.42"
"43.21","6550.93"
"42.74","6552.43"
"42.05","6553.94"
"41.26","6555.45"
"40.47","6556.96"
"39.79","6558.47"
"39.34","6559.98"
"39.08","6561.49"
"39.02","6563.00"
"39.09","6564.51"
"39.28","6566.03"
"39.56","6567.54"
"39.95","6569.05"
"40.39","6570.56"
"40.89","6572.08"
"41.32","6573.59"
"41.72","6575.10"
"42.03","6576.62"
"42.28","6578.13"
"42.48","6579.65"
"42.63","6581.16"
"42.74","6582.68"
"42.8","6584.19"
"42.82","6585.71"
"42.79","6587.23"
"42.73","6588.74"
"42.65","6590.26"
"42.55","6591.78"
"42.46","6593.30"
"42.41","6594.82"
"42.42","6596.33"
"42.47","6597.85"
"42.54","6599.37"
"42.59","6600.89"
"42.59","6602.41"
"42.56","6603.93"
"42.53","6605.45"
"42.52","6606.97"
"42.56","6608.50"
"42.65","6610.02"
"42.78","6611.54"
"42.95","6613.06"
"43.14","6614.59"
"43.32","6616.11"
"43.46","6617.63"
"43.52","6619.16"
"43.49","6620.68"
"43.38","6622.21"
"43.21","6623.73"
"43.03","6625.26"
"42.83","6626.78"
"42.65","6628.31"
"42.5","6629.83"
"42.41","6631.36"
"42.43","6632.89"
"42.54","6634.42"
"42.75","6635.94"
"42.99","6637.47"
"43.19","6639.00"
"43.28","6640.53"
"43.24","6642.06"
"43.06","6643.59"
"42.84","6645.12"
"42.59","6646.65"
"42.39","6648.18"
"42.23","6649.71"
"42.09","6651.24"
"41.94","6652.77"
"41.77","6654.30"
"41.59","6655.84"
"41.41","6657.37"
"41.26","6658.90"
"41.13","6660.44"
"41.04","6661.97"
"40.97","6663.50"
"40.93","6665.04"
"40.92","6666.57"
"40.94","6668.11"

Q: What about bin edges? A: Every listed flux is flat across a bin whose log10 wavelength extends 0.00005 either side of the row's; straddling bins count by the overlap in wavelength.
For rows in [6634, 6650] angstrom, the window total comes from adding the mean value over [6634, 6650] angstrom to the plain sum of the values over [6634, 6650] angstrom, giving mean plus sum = 514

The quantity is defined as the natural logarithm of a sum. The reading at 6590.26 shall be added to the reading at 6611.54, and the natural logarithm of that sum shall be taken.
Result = 4.45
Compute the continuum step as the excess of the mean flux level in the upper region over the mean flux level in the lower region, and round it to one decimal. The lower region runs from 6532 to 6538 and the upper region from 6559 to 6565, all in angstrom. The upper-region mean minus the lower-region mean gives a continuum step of -4.4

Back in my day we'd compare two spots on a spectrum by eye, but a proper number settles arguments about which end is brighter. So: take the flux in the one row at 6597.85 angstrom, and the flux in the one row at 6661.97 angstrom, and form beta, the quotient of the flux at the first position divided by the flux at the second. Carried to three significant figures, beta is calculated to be 1.03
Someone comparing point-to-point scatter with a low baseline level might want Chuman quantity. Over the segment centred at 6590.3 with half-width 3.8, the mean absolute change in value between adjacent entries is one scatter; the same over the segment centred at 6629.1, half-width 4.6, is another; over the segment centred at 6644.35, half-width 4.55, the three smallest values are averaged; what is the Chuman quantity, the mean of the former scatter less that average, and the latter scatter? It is -21.2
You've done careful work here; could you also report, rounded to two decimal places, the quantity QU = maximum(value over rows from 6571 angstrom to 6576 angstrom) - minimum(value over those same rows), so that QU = 0.83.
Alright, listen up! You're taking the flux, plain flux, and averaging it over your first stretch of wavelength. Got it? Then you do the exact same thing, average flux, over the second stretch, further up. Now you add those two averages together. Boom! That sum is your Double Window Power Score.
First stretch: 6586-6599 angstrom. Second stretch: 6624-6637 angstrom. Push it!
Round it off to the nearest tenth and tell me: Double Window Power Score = 85.2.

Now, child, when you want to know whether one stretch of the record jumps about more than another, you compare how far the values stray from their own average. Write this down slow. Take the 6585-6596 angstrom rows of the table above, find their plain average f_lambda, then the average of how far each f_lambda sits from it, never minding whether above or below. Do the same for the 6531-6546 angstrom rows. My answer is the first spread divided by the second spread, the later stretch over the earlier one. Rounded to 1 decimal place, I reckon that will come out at 1.4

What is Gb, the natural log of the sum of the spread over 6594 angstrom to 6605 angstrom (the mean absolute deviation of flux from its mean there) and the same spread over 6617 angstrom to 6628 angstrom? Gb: -1.3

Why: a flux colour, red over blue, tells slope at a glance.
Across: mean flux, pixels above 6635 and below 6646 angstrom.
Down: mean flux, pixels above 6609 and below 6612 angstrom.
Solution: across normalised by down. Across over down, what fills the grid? 1.01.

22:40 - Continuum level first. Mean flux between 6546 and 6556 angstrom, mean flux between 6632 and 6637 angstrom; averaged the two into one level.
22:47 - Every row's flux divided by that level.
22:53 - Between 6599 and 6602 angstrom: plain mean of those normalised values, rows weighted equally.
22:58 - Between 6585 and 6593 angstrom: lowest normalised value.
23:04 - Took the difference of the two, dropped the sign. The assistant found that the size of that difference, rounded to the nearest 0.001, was 0.000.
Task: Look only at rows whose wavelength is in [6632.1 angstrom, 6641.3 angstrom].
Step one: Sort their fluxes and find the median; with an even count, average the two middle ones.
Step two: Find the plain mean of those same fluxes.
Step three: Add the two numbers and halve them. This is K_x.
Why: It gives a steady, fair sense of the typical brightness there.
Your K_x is 42.9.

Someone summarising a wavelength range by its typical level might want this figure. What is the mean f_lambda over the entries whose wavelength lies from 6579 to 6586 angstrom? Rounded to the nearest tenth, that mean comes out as 42.7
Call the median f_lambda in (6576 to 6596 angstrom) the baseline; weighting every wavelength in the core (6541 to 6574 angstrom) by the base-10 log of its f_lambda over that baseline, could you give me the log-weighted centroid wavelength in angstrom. 6567.6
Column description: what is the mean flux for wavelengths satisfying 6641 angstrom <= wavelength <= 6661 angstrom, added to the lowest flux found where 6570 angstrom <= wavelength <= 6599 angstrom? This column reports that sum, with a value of 82.5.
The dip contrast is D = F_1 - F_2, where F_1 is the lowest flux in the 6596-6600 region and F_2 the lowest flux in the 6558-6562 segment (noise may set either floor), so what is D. 3.3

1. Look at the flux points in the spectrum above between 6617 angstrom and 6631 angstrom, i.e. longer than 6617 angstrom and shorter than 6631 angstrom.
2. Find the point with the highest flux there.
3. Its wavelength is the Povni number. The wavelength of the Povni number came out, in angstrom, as 6619.16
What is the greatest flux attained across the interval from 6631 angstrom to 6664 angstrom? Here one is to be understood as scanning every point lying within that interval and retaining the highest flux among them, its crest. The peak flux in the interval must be 43.28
